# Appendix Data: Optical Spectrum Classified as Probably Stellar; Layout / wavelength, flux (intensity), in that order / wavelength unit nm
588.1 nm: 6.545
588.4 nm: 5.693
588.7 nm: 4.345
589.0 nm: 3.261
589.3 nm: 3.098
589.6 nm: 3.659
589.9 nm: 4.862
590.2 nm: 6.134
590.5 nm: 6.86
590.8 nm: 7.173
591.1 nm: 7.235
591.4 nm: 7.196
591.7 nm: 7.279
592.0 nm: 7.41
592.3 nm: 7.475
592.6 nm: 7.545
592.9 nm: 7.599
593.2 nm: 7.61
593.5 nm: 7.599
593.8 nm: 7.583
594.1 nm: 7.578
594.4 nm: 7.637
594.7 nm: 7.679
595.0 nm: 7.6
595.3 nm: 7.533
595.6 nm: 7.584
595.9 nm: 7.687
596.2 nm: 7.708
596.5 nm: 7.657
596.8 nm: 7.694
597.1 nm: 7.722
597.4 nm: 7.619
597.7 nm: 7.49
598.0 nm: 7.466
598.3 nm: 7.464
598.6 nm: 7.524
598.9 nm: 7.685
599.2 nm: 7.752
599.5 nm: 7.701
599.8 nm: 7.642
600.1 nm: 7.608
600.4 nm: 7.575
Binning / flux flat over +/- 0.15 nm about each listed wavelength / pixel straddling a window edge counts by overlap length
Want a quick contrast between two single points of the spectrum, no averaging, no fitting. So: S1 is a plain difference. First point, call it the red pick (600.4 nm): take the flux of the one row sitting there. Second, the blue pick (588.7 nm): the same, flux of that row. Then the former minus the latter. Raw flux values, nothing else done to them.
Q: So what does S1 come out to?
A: 3.23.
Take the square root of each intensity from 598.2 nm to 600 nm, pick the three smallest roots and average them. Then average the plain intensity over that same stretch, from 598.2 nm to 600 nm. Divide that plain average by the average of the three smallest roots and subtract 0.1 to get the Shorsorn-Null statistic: 2.68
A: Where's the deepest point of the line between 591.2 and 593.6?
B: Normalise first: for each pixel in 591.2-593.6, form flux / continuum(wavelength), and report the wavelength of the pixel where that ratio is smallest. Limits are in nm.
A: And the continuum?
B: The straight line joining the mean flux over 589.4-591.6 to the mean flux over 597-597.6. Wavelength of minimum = 593.5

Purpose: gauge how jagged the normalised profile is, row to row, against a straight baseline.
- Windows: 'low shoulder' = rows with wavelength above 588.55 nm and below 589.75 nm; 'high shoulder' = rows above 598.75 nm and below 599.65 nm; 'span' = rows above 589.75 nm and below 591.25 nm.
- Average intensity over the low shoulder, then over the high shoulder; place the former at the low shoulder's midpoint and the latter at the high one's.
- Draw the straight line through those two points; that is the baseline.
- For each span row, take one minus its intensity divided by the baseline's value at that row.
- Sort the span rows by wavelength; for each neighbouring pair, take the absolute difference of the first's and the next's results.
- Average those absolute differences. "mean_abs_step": 0.117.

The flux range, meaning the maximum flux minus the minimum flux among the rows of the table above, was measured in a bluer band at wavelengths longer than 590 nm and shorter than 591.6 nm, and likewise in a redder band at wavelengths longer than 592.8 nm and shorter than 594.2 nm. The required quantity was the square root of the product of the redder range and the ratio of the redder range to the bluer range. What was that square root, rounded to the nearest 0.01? 0.03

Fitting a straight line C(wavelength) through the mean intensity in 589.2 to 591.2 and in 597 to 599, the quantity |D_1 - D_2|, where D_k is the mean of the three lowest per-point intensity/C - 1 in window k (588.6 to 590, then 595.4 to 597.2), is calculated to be 0.4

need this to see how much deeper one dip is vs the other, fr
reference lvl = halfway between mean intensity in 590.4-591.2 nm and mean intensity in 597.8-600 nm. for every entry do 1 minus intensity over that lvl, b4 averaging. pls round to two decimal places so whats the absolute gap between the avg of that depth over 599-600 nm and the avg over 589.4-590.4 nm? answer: 0.38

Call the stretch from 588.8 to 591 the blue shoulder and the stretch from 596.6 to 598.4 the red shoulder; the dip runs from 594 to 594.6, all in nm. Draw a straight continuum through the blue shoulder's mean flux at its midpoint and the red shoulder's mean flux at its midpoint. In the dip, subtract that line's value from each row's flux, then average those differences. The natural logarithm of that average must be 0.1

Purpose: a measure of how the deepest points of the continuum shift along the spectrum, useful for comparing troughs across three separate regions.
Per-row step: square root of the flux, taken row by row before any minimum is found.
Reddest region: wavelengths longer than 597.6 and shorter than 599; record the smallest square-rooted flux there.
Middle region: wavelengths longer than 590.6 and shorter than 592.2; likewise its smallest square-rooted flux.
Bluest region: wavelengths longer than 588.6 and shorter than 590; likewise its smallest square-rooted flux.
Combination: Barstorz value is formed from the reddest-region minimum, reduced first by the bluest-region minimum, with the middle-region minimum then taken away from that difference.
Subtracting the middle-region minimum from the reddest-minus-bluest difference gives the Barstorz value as -1.71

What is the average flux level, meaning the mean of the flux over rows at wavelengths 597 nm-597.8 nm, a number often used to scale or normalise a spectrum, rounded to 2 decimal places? 7.61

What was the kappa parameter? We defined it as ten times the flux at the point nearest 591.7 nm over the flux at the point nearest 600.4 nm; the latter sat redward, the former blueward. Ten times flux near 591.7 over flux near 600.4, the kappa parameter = 9.6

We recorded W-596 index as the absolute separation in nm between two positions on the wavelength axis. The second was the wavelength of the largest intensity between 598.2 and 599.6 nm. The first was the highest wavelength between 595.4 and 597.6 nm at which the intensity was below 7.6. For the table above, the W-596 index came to 3.60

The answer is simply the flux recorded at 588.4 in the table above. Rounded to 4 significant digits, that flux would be 5.693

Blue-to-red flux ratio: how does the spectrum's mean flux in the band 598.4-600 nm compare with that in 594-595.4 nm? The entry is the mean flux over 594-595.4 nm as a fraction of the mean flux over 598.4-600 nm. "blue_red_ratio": 0.99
